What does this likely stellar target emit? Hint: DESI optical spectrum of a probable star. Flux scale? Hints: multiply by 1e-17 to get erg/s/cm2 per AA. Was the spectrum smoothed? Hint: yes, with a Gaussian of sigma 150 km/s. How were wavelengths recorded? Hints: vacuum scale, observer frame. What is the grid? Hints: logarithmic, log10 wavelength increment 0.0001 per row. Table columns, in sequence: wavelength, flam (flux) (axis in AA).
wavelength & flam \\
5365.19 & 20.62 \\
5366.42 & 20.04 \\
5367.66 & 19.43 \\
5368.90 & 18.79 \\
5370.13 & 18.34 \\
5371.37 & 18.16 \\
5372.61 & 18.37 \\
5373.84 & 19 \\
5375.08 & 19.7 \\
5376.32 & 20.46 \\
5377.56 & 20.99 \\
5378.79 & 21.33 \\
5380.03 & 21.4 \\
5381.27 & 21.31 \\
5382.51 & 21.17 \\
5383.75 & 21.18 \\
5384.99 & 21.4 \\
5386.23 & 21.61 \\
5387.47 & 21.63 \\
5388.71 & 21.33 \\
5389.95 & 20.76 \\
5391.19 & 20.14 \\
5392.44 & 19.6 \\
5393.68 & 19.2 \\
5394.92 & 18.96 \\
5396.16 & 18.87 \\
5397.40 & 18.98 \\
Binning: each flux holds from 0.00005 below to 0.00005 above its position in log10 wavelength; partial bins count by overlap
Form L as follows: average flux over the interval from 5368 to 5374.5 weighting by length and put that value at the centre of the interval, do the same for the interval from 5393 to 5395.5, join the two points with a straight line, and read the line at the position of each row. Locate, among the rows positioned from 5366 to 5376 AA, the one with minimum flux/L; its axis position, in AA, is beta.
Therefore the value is 5371.37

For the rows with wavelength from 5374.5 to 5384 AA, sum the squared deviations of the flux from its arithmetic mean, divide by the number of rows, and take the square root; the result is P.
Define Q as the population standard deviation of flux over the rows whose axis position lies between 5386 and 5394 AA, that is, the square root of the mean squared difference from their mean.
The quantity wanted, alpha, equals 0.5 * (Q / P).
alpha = 0.8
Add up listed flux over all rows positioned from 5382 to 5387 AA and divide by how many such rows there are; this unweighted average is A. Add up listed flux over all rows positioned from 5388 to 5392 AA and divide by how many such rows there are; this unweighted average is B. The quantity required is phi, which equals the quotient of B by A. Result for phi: 0.97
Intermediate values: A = 21.3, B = 20.7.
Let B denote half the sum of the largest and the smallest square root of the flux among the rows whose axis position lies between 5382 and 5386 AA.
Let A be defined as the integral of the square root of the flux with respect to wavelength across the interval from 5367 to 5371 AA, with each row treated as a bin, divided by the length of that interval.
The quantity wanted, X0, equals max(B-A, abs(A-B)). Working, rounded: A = 4.33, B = 4.61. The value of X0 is 0.28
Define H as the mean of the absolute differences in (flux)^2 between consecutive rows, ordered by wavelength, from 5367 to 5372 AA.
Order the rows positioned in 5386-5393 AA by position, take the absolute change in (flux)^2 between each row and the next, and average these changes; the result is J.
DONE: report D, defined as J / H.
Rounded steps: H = 16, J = 17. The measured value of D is 1.1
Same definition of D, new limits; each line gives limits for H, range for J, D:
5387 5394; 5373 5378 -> 1.3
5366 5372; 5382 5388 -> 0.3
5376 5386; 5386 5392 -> 1.9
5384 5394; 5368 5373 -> 0.7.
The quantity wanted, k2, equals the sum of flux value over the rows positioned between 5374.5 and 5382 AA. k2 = 125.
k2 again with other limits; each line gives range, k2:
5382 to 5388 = 107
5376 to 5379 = 63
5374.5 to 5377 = 40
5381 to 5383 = 42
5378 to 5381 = 43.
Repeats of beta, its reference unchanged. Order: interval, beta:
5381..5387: 5383.75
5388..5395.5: 5394.92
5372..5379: 5372.61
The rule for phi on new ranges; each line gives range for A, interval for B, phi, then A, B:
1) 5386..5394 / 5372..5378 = 0.96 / 20.6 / 19.7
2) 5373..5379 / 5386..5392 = 1.04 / 20.3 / 21.1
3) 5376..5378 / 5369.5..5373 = 0.88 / 20.7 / 18.3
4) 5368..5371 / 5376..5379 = 1.13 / 18.6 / 20.9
